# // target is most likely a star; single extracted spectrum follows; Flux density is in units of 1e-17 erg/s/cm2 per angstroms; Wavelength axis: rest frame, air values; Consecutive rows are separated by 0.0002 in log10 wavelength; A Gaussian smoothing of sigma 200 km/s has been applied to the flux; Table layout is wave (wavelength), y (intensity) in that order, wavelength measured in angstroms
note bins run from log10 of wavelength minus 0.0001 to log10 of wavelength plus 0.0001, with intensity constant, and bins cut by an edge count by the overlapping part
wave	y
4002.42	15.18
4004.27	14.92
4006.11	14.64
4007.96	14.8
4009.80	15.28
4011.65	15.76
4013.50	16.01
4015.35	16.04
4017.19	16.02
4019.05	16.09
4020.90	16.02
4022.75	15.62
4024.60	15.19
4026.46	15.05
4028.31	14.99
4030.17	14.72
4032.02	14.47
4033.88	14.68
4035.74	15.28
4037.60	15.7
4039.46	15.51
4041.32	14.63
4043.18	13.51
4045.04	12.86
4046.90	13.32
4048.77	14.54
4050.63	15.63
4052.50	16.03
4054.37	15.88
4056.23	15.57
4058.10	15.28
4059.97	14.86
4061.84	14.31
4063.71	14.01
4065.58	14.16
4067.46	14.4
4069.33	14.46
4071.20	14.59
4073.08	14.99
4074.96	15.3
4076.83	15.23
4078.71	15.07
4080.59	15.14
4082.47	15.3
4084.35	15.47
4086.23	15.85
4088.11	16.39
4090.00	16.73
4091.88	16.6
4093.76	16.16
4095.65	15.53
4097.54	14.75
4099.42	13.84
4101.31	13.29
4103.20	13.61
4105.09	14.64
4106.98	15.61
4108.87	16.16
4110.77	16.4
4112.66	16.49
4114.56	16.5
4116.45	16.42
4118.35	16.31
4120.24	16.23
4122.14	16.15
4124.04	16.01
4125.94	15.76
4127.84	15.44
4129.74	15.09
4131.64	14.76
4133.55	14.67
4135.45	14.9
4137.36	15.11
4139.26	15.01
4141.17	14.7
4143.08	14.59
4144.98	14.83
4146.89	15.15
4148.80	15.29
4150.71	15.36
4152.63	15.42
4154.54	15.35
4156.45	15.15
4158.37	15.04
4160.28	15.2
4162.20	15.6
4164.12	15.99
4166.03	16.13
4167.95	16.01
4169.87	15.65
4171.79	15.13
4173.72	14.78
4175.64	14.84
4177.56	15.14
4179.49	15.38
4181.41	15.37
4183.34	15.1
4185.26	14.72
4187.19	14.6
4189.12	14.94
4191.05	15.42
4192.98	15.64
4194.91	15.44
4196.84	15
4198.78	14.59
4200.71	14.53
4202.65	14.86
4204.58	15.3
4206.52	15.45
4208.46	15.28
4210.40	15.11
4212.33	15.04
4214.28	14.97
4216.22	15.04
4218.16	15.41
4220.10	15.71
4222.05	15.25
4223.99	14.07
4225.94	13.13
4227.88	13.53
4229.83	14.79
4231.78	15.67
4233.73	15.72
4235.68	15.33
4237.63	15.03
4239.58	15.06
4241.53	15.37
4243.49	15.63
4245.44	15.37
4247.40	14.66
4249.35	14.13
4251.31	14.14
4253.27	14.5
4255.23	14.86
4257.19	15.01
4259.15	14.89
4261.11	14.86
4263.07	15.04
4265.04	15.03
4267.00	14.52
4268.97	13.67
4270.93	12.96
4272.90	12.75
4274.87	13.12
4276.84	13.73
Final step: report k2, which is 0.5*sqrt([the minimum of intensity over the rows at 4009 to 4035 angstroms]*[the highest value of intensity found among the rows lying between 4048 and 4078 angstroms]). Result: 7.62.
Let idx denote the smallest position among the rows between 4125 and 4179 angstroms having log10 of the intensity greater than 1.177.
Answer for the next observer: 4125.94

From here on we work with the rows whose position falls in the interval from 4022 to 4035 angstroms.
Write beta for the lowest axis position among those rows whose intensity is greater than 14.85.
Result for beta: 4022.75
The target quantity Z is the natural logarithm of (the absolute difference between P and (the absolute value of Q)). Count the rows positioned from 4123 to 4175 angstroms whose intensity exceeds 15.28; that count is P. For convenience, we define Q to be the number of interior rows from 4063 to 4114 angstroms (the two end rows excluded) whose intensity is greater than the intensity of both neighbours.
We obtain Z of 2.30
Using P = 12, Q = 2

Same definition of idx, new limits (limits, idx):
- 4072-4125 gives 4074.96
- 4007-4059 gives 4009.80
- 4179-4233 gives 4179.49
